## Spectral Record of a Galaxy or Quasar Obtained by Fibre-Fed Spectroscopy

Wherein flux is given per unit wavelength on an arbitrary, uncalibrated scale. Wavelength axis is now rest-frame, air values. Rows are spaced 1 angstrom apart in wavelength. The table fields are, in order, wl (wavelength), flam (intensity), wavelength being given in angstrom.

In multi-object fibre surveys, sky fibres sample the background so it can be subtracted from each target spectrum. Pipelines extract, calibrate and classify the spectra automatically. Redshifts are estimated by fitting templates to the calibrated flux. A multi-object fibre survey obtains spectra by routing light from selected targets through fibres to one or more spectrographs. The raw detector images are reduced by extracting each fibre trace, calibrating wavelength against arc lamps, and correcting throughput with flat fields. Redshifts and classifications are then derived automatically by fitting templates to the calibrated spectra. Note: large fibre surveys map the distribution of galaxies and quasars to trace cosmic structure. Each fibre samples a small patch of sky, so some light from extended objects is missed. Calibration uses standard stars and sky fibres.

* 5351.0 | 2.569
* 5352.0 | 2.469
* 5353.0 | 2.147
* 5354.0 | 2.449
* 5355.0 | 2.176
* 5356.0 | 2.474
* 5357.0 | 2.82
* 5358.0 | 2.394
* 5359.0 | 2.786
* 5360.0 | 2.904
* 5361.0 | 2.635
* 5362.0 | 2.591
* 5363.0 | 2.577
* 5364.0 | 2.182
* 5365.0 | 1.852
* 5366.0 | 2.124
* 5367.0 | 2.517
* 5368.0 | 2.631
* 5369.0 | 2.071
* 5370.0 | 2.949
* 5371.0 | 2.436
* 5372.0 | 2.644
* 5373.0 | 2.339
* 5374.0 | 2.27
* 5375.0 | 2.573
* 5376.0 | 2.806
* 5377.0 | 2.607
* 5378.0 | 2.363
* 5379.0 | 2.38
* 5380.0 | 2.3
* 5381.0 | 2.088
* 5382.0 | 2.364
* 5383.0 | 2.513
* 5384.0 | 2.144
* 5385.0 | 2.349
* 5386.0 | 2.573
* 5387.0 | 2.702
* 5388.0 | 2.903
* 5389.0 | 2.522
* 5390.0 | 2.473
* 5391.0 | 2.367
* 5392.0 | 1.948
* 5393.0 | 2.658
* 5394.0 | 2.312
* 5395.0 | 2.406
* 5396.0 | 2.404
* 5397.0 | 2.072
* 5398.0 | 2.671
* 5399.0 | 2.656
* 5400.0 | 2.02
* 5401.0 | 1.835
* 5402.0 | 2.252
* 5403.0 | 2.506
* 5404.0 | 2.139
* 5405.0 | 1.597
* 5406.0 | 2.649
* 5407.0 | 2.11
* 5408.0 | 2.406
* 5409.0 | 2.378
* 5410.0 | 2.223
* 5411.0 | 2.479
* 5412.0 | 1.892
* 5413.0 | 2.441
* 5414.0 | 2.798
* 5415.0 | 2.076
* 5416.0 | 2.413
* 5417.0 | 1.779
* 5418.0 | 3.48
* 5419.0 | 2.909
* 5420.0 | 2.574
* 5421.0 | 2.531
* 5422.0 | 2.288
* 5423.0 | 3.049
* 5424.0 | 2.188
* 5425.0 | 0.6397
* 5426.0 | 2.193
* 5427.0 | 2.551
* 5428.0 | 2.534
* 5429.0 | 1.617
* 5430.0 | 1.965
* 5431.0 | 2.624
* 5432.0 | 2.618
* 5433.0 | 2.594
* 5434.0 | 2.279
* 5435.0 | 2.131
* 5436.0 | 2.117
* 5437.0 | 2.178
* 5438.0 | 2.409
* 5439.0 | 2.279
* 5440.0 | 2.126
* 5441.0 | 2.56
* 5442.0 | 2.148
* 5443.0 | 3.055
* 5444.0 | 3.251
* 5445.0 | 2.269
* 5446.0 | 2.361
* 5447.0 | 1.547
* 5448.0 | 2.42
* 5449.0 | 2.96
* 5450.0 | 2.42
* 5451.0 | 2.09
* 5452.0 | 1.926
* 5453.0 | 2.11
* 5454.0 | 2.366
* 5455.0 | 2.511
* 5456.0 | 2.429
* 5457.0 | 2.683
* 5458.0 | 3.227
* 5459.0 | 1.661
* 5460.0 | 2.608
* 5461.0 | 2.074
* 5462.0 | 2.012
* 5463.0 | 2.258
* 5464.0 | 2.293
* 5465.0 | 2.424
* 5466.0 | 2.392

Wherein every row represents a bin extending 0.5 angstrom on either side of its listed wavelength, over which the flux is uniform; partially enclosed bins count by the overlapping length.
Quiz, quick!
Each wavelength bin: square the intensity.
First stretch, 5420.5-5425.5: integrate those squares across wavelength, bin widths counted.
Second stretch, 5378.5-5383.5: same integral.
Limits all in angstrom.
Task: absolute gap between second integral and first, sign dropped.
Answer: 1.1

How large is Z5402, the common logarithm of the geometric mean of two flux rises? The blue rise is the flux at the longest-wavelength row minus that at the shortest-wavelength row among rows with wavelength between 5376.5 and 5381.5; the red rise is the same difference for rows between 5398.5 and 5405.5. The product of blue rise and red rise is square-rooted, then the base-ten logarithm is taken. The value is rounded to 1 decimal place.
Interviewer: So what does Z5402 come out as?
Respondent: -0.1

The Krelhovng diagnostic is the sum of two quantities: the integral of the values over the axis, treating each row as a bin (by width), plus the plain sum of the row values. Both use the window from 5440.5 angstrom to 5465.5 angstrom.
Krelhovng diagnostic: 119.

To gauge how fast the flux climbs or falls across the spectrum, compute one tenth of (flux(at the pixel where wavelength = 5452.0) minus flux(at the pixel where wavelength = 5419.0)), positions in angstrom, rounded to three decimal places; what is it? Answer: -0.098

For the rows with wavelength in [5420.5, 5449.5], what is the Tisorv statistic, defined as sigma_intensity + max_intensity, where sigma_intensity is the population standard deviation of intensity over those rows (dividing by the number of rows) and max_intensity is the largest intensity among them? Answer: 3.7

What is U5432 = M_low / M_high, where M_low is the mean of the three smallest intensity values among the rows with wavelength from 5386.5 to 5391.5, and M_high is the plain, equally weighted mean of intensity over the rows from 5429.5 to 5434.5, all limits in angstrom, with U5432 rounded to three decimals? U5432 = 1.016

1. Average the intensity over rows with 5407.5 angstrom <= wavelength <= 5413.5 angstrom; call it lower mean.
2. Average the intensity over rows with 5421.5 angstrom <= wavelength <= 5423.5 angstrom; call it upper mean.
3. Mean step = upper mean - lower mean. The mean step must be 0.4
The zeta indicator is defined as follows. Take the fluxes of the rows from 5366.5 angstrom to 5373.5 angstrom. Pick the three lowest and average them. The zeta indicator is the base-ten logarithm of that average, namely 0.36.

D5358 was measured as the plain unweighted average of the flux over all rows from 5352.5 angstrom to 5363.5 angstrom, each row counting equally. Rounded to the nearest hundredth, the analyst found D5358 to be 2.54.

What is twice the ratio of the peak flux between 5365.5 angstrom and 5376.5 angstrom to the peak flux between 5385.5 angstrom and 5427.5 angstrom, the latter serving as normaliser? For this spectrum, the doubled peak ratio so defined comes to 1.69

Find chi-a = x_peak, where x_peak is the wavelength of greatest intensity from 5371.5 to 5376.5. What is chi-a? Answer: 5376.0 angstrom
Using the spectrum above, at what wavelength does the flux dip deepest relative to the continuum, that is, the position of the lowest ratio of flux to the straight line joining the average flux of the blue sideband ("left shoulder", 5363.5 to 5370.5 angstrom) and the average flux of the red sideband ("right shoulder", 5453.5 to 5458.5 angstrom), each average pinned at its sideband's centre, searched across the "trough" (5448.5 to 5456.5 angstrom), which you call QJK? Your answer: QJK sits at 5452.0 angstrom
